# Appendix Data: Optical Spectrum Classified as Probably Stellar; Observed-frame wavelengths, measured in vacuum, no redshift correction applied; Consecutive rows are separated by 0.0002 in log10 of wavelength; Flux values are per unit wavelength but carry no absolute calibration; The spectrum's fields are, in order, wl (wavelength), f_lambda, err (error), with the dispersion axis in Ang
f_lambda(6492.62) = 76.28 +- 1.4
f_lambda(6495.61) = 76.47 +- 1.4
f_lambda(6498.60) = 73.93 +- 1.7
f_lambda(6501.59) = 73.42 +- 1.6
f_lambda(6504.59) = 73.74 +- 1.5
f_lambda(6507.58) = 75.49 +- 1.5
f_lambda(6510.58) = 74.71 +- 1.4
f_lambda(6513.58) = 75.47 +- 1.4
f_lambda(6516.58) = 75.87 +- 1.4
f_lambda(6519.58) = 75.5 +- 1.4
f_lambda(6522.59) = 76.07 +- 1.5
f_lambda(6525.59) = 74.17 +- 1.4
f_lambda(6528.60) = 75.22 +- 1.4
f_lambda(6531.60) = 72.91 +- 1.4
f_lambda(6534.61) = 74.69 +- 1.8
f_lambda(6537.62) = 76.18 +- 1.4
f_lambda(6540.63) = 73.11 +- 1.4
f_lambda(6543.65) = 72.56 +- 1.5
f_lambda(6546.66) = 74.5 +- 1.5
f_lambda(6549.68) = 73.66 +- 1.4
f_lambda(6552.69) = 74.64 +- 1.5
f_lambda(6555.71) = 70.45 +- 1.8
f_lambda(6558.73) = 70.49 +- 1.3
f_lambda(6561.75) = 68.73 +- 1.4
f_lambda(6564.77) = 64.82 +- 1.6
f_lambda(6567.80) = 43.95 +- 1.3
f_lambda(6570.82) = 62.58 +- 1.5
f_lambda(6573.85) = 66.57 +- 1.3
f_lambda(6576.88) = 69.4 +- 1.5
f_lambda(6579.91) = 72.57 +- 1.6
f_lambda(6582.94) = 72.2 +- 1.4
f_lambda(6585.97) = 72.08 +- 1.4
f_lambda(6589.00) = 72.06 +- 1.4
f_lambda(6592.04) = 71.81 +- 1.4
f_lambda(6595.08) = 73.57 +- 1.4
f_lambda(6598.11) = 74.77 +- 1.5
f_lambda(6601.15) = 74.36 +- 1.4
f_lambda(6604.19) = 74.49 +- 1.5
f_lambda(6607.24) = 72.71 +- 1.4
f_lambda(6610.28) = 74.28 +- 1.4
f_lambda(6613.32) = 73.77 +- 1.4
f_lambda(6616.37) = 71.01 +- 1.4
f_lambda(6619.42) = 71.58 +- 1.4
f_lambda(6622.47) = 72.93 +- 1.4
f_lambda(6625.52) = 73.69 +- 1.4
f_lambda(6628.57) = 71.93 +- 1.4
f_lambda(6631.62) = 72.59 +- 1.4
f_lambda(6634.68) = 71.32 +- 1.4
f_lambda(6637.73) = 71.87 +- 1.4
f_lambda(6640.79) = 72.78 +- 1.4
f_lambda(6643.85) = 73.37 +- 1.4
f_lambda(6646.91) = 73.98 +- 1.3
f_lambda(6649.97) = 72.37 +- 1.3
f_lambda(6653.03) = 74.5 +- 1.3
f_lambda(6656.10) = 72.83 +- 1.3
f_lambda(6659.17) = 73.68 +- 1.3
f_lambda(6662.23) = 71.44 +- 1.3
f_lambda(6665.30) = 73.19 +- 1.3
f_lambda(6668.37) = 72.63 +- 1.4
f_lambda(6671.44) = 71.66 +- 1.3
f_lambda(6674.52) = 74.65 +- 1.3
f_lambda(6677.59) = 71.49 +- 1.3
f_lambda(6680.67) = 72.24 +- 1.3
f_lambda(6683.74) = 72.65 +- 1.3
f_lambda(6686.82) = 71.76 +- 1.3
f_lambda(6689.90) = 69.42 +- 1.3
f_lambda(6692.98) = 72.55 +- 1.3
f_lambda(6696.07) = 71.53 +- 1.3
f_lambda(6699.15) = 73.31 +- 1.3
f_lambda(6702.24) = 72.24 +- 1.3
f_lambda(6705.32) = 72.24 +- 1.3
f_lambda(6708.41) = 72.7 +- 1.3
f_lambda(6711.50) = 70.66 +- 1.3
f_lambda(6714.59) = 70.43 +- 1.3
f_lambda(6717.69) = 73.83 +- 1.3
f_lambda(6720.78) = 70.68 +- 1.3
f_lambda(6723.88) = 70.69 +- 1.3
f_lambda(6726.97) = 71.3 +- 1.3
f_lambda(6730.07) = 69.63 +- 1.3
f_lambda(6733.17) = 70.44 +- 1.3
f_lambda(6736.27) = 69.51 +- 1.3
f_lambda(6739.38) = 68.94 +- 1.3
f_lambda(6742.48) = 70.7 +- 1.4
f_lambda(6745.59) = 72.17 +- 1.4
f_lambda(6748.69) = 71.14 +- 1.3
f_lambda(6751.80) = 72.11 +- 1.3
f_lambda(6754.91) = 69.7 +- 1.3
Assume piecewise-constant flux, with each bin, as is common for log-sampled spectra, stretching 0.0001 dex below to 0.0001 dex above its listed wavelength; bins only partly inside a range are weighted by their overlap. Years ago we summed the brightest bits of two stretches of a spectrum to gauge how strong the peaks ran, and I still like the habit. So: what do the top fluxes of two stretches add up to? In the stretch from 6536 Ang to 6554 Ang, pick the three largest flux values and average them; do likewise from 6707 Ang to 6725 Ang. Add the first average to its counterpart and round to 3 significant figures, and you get 148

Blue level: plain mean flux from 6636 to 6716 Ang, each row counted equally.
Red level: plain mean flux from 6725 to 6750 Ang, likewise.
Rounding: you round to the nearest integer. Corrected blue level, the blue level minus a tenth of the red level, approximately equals 65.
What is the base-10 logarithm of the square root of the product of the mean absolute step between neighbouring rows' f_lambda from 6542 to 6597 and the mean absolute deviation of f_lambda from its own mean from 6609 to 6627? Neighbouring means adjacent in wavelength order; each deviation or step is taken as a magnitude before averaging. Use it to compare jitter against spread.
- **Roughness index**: 0.30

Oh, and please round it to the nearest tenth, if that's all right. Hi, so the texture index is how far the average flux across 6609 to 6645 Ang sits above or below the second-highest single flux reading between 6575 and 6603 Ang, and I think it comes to -1.8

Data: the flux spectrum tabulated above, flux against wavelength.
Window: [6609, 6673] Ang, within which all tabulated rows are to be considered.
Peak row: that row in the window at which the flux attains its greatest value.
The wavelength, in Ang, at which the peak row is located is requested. 6653.03 Ang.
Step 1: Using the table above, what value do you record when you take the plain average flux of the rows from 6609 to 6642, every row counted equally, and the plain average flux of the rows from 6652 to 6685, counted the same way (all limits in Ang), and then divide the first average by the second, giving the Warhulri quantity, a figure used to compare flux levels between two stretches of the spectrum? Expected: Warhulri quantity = 0.996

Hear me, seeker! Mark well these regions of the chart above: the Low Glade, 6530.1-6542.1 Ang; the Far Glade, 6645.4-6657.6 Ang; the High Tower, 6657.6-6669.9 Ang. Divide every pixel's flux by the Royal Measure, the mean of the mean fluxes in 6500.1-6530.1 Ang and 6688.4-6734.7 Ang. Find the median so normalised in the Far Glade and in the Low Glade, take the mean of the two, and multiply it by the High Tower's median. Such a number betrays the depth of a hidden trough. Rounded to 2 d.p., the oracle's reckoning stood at 1.00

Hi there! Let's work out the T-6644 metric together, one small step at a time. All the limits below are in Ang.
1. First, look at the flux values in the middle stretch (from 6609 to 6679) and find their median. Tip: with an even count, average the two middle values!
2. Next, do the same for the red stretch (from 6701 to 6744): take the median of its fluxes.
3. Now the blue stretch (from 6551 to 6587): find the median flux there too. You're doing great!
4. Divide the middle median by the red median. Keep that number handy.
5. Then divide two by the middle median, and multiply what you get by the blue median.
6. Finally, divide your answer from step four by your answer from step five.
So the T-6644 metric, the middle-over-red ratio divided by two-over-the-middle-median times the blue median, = 0.536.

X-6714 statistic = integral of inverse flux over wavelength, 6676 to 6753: 1.08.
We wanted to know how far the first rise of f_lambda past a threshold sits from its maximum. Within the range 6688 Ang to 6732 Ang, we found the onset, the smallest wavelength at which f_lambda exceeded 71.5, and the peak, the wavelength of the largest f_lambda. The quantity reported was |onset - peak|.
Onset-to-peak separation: 24.7 Ang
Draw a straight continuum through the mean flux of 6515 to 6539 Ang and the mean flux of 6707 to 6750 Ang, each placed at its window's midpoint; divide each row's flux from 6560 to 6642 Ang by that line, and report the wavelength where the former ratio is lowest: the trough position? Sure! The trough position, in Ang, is 6567.80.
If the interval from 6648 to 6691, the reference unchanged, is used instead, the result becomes 6689.90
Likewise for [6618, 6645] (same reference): 6619.42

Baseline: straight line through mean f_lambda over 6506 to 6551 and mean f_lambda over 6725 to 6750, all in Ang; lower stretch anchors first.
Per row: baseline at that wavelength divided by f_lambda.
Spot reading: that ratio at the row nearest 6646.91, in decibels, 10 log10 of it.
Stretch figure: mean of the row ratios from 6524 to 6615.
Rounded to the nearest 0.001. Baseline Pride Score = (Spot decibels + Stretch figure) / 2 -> 0.474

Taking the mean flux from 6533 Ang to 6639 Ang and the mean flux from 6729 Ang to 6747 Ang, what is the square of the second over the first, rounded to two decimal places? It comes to 0.97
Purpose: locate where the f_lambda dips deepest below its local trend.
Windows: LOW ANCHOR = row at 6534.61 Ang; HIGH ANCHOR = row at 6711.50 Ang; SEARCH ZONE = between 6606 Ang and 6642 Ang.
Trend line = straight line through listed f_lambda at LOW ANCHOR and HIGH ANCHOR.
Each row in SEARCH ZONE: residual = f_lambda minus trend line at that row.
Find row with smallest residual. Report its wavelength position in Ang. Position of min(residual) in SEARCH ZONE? 6616.37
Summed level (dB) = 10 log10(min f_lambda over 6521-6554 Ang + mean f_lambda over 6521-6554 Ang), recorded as 21.7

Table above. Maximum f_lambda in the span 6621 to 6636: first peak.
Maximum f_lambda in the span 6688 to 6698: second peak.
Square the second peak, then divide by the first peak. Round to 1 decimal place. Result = 71.4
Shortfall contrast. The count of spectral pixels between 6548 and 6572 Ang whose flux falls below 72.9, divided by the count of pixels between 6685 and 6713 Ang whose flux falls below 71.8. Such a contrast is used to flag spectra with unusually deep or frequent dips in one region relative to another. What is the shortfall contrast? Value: 1.5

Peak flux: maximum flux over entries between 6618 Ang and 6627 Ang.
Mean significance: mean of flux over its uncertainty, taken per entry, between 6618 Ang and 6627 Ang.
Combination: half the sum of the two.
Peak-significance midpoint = 62.8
